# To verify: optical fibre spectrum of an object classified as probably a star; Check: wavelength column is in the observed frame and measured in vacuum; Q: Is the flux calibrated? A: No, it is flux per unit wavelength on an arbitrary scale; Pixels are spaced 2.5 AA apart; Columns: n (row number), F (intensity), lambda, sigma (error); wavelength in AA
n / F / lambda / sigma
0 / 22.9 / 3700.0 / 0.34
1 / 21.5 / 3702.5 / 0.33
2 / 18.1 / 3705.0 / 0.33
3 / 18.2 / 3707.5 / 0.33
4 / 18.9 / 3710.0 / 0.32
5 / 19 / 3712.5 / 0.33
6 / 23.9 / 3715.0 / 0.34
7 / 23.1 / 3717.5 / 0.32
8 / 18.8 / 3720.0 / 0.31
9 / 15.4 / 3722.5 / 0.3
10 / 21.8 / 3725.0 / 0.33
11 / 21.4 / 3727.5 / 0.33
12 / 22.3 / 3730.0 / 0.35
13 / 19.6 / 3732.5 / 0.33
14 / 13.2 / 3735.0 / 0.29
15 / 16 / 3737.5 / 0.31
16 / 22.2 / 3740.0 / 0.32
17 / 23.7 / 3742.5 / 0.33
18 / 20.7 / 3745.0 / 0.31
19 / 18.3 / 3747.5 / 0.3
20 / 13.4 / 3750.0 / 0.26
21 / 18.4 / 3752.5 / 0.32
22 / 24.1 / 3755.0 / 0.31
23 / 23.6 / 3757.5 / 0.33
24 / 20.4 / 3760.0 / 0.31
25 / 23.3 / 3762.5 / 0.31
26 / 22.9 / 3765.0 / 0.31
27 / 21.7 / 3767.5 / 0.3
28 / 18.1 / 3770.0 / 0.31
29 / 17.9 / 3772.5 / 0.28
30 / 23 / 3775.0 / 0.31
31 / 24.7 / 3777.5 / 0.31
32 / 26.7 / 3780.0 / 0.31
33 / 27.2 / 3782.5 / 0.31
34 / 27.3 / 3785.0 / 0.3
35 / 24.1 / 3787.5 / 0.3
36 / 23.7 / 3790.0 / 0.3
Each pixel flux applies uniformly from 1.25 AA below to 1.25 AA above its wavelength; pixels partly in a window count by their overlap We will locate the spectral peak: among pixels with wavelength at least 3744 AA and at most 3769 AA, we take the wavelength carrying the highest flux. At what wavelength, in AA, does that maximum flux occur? 3755.0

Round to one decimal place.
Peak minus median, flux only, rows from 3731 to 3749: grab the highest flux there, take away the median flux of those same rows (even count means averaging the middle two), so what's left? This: 4.1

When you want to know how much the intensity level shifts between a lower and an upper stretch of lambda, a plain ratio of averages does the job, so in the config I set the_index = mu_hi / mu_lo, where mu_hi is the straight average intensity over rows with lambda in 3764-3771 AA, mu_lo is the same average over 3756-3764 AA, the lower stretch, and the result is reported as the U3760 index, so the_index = 0.93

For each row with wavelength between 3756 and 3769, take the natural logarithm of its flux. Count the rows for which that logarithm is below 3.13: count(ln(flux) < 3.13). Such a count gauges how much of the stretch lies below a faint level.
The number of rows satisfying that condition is 2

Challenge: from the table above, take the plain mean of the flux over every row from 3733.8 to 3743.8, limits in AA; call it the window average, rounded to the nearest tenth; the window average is 18.8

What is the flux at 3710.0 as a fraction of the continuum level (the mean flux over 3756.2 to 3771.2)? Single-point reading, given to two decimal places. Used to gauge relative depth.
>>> 0.87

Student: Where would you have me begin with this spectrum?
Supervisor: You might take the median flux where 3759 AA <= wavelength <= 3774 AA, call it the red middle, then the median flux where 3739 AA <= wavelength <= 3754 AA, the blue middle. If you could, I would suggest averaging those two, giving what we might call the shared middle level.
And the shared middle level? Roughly 20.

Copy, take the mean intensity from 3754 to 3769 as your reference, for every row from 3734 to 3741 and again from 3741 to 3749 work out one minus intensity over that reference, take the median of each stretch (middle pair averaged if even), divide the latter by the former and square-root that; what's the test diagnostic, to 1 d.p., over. 0.5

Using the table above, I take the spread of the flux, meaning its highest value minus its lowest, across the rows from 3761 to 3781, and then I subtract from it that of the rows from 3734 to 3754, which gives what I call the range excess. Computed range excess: -1.7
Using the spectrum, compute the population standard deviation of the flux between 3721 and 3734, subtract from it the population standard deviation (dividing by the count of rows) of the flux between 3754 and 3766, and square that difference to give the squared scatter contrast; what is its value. 1.5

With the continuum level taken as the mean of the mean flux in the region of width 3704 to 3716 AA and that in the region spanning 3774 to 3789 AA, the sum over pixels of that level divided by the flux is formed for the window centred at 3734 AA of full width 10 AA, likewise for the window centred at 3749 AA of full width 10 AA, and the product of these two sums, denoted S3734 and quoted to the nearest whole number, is 28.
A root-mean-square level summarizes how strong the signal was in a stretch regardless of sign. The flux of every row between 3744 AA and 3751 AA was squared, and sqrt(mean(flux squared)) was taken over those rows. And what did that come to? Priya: 17.7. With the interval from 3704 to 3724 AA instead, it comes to 19.6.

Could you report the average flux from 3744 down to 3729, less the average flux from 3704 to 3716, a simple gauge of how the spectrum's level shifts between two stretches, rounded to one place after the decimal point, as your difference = -0.1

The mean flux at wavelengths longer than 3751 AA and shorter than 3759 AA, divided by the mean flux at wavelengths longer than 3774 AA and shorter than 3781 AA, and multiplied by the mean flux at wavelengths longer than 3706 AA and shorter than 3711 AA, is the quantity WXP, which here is 16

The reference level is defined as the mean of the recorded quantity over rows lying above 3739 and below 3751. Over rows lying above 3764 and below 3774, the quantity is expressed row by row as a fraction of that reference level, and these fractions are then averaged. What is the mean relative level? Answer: 1.02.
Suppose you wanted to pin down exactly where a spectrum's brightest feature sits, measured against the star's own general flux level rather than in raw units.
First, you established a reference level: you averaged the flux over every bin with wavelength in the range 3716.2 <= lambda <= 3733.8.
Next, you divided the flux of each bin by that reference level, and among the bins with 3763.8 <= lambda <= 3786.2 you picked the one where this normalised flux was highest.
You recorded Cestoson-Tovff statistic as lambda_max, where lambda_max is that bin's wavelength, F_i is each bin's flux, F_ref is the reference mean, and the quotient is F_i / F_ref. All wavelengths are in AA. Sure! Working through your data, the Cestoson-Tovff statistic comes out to 3785.0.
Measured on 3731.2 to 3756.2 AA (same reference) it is 3755.0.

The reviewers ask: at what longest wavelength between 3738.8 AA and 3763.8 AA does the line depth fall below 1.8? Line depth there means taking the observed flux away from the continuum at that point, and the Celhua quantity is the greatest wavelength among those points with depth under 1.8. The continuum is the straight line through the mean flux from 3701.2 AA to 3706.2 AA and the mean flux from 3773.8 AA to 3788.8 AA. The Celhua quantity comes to 3762.5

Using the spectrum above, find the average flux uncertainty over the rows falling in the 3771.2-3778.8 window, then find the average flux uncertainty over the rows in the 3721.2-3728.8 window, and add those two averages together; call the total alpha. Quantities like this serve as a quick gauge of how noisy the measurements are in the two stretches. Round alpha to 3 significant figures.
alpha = 0.620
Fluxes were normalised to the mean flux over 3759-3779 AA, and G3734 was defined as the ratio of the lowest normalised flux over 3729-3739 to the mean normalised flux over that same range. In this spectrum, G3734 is 0.743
